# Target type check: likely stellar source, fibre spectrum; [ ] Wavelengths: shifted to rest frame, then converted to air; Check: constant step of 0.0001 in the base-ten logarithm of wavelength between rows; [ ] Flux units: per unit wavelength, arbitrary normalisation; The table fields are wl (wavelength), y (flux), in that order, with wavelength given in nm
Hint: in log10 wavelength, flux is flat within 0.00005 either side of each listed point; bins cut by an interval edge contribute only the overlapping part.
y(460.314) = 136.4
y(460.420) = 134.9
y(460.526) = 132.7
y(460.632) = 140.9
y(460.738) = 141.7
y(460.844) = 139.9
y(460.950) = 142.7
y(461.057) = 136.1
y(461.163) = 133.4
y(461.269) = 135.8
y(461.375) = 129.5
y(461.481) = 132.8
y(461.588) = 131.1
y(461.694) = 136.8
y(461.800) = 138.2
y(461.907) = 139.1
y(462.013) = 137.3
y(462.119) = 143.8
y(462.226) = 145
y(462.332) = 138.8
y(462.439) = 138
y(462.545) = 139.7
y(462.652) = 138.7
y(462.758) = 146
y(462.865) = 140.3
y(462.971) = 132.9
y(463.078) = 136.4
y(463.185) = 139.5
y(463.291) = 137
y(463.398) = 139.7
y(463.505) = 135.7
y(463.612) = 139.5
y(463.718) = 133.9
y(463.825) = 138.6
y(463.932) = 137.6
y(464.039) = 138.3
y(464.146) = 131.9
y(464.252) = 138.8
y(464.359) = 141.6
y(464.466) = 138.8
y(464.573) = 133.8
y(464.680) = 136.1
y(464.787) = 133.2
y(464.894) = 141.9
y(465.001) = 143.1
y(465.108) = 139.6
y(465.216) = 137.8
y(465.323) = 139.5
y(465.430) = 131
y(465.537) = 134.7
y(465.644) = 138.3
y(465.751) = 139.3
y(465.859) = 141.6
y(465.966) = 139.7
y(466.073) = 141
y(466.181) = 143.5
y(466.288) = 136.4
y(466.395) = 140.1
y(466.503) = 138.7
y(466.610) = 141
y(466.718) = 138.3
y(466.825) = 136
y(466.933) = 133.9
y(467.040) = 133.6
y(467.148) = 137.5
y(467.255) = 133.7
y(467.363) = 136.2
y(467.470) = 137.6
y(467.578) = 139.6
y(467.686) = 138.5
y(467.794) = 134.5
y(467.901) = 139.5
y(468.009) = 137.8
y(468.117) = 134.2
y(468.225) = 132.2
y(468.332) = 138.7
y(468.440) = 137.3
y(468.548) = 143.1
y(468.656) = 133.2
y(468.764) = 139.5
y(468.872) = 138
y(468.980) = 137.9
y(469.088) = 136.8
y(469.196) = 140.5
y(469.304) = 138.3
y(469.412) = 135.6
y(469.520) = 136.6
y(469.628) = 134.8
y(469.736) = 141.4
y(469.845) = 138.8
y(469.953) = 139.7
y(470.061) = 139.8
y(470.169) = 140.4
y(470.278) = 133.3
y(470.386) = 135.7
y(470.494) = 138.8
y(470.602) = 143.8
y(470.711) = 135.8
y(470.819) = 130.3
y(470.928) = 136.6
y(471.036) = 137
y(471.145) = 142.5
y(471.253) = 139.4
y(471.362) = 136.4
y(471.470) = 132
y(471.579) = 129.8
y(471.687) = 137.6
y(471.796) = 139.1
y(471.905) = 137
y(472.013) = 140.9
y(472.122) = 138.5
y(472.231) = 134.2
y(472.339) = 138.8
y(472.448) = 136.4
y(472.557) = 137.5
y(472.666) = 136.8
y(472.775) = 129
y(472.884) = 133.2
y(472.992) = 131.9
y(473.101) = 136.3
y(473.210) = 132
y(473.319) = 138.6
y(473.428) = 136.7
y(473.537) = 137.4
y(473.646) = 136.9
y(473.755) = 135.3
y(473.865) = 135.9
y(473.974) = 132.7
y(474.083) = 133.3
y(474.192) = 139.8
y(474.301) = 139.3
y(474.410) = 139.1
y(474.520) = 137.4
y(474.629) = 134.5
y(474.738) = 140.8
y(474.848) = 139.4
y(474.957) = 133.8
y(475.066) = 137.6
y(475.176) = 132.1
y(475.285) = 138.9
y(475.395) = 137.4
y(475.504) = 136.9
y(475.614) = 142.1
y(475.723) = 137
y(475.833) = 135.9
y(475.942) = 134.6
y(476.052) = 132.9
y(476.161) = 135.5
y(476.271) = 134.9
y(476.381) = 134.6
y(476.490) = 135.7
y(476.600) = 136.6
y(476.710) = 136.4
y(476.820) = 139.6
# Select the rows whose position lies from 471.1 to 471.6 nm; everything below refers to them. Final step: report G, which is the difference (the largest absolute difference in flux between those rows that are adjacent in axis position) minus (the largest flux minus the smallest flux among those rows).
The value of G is -8.3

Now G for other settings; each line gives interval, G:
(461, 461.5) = -0.3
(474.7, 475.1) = -1.4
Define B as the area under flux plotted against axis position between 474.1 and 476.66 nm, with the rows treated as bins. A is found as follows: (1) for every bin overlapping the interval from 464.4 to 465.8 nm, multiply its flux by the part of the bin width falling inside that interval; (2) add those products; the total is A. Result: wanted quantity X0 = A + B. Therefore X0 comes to 543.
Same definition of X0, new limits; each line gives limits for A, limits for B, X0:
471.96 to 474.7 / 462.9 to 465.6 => 744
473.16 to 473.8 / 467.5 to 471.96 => 700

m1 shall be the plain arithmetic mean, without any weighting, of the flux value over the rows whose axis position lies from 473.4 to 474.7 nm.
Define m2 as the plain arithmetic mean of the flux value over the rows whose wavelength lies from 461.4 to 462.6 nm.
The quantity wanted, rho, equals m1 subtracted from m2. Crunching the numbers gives 1.7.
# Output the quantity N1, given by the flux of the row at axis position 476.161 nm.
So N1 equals 135.5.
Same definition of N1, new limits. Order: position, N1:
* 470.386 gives 135.7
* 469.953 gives 139.7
